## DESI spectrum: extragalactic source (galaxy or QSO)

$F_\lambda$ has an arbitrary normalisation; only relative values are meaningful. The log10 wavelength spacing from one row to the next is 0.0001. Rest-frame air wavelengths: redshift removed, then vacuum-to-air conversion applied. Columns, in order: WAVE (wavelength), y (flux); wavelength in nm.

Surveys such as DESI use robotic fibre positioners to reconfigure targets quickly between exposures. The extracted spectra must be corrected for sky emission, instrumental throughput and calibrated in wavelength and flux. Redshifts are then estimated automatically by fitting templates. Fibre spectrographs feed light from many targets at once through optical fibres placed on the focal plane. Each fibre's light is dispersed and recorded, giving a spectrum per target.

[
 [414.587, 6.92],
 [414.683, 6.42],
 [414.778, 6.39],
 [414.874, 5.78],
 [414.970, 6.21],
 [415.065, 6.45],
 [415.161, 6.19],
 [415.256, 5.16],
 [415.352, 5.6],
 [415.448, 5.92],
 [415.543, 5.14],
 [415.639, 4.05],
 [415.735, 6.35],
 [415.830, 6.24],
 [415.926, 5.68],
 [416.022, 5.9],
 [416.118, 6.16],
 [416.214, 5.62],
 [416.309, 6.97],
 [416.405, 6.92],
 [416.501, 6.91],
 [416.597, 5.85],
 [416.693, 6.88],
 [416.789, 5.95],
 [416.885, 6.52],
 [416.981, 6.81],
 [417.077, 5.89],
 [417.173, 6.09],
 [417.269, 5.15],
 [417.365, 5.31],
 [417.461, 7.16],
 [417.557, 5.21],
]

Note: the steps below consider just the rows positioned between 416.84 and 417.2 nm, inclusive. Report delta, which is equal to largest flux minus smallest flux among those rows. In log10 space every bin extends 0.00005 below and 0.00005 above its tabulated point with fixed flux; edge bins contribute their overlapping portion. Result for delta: 0.92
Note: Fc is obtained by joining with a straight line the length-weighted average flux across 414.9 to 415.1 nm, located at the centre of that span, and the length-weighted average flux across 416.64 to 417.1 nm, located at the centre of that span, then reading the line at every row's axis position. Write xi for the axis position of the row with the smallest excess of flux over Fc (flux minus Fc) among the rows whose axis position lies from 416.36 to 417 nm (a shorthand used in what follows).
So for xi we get 416.597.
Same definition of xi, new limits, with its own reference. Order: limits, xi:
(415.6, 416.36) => 415.639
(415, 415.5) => 415.256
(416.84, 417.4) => 417.269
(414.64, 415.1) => 414.874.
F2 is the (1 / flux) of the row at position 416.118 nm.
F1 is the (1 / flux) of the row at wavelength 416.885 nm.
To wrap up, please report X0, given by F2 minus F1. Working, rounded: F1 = 0.153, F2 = 0.162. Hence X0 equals 0.009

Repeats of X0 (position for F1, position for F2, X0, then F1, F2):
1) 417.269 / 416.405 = -0.050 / 0.194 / 0.145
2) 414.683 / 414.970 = 0.005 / 0.156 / 0.161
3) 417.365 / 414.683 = -0.033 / 0.188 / 0.156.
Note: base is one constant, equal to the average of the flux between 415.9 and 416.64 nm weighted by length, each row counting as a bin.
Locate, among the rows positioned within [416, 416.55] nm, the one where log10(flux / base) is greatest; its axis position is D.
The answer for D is 416.309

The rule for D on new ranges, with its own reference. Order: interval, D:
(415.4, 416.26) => 415.735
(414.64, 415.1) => 415.065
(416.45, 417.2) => 416.501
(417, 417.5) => 417.461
